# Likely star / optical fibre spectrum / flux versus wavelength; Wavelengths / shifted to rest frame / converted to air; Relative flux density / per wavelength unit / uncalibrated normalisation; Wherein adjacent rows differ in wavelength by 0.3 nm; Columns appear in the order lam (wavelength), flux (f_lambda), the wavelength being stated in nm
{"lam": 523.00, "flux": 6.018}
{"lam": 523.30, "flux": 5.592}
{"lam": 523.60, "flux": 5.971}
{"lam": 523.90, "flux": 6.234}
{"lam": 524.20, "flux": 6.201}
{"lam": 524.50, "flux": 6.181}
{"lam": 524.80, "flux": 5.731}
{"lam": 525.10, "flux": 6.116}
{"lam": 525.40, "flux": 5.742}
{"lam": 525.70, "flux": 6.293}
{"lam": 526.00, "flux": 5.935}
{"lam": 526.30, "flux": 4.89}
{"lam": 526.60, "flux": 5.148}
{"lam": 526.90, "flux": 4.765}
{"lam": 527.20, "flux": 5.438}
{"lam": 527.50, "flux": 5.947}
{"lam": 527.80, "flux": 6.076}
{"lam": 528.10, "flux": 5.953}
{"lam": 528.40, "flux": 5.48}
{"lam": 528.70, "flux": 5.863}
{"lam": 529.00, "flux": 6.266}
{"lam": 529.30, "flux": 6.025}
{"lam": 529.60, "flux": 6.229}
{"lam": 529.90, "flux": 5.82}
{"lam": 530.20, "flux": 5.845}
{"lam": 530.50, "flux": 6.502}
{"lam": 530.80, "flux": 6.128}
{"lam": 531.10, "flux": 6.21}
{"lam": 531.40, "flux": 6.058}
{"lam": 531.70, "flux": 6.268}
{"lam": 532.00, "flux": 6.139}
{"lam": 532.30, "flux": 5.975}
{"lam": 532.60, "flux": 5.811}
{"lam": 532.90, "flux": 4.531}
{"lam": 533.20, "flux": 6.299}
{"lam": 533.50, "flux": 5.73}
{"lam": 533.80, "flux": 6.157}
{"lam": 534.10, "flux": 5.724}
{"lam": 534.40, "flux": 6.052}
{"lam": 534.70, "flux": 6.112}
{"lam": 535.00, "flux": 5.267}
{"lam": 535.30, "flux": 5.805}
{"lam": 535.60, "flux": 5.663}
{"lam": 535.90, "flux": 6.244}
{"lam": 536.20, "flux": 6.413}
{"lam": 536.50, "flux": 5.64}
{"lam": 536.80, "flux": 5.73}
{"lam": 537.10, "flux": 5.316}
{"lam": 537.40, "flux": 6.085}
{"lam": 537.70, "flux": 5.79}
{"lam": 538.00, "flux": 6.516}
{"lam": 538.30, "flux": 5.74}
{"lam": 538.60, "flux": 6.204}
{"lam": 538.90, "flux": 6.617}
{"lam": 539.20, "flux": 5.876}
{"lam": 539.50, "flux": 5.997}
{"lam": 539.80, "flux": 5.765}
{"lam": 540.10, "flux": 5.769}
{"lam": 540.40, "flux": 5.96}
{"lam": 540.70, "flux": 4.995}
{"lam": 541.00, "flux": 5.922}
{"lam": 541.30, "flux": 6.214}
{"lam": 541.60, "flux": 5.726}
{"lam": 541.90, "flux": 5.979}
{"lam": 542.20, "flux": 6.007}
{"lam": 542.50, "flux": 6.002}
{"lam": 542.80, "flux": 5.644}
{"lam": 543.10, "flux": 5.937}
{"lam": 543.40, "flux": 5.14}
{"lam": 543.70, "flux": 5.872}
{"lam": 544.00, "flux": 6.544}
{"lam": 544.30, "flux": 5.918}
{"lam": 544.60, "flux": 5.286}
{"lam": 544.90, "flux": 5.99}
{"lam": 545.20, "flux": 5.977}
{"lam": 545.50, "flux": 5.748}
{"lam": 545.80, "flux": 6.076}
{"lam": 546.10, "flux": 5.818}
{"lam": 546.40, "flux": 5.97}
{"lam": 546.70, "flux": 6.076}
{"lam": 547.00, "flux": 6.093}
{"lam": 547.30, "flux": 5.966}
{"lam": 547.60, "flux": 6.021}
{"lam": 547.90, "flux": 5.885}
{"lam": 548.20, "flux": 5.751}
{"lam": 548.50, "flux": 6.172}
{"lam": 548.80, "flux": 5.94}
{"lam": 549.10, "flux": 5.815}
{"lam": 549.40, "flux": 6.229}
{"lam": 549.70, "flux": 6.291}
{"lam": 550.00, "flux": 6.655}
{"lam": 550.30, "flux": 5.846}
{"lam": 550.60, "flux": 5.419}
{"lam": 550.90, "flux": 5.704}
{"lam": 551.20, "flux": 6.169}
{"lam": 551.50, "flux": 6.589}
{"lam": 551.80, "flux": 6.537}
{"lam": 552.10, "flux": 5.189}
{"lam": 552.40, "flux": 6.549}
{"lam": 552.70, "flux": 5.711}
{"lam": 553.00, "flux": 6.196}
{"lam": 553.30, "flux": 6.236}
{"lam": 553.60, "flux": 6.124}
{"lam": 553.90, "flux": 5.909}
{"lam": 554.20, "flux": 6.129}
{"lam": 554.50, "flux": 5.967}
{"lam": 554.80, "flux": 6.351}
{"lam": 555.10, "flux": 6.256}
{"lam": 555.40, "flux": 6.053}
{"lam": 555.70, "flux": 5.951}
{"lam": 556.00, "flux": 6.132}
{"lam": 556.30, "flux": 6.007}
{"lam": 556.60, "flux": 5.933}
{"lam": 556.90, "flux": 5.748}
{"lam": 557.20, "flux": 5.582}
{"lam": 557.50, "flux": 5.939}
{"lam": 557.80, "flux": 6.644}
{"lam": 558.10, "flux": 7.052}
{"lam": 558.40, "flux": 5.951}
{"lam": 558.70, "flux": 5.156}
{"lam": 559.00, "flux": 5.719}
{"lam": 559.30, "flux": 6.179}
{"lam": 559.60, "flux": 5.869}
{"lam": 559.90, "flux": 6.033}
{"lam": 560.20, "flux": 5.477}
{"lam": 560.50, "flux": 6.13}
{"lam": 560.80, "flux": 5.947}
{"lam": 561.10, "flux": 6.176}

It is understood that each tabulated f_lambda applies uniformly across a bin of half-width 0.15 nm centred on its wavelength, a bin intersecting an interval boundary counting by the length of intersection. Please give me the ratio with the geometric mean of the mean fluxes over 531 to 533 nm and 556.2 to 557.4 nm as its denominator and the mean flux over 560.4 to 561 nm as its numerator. 1.03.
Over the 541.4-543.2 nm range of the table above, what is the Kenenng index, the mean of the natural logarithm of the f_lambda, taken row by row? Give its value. 1.77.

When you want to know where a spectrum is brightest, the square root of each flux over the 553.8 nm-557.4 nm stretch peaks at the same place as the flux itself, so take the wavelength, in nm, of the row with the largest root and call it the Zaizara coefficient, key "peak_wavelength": 554.80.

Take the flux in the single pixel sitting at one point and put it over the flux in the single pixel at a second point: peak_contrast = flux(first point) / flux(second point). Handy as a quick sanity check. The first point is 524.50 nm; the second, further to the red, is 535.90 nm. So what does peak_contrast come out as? 0.99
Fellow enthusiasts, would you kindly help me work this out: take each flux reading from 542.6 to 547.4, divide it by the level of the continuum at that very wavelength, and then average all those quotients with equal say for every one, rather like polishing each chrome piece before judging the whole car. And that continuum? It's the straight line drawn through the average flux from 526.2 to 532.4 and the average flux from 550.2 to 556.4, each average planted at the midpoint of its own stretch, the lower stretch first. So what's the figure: 0.98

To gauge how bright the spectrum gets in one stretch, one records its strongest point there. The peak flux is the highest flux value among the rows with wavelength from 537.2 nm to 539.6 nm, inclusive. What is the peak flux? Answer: 6.617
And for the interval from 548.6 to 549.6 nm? 6.229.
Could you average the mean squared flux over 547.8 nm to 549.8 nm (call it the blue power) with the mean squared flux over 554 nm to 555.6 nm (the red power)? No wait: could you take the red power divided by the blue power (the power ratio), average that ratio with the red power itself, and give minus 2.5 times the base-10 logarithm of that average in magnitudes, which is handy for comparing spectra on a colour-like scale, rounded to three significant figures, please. -3.22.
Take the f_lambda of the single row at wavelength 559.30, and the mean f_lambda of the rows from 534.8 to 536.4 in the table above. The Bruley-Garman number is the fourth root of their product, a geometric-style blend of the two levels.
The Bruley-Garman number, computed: 2.45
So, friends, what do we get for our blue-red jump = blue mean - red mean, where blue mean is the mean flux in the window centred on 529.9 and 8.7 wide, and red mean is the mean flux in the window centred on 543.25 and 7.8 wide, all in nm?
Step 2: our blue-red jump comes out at -0.02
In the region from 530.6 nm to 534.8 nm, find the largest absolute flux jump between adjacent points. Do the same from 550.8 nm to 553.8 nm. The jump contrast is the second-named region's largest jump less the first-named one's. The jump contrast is -0.4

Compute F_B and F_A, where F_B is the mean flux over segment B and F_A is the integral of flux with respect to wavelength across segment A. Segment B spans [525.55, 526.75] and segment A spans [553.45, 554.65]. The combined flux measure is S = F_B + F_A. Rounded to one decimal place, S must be 12.8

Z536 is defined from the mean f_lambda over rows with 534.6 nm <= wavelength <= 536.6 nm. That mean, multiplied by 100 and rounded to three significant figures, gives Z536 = 588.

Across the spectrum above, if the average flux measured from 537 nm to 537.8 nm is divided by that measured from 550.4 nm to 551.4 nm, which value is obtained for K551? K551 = 0.99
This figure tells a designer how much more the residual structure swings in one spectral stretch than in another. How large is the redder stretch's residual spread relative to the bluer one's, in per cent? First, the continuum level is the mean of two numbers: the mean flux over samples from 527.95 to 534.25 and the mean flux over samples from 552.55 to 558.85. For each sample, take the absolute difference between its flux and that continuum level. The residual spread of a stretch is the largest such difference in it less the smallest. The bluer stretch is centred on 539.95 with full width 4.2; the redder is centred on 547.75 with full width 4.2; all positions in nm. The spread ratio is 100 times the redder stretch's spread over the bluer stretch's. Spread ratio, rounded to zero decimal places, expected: 27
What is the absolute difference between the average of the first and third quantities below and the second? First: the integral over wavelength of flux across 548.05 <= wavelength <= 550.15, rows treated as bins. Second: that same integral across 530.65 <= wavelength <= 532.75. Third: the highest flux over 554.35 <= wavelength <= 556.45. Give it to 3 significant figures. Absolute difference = 3.17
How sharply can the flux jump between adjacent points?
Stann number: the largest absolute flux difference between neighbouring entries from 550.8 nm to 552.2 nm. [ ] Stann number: 1.35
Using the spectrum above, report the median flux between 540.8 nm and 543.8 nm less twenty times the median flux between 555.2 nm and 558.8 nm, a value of -113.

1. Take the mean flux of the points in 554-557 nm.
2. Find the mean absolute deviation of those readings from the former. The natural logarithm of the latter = -2.03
